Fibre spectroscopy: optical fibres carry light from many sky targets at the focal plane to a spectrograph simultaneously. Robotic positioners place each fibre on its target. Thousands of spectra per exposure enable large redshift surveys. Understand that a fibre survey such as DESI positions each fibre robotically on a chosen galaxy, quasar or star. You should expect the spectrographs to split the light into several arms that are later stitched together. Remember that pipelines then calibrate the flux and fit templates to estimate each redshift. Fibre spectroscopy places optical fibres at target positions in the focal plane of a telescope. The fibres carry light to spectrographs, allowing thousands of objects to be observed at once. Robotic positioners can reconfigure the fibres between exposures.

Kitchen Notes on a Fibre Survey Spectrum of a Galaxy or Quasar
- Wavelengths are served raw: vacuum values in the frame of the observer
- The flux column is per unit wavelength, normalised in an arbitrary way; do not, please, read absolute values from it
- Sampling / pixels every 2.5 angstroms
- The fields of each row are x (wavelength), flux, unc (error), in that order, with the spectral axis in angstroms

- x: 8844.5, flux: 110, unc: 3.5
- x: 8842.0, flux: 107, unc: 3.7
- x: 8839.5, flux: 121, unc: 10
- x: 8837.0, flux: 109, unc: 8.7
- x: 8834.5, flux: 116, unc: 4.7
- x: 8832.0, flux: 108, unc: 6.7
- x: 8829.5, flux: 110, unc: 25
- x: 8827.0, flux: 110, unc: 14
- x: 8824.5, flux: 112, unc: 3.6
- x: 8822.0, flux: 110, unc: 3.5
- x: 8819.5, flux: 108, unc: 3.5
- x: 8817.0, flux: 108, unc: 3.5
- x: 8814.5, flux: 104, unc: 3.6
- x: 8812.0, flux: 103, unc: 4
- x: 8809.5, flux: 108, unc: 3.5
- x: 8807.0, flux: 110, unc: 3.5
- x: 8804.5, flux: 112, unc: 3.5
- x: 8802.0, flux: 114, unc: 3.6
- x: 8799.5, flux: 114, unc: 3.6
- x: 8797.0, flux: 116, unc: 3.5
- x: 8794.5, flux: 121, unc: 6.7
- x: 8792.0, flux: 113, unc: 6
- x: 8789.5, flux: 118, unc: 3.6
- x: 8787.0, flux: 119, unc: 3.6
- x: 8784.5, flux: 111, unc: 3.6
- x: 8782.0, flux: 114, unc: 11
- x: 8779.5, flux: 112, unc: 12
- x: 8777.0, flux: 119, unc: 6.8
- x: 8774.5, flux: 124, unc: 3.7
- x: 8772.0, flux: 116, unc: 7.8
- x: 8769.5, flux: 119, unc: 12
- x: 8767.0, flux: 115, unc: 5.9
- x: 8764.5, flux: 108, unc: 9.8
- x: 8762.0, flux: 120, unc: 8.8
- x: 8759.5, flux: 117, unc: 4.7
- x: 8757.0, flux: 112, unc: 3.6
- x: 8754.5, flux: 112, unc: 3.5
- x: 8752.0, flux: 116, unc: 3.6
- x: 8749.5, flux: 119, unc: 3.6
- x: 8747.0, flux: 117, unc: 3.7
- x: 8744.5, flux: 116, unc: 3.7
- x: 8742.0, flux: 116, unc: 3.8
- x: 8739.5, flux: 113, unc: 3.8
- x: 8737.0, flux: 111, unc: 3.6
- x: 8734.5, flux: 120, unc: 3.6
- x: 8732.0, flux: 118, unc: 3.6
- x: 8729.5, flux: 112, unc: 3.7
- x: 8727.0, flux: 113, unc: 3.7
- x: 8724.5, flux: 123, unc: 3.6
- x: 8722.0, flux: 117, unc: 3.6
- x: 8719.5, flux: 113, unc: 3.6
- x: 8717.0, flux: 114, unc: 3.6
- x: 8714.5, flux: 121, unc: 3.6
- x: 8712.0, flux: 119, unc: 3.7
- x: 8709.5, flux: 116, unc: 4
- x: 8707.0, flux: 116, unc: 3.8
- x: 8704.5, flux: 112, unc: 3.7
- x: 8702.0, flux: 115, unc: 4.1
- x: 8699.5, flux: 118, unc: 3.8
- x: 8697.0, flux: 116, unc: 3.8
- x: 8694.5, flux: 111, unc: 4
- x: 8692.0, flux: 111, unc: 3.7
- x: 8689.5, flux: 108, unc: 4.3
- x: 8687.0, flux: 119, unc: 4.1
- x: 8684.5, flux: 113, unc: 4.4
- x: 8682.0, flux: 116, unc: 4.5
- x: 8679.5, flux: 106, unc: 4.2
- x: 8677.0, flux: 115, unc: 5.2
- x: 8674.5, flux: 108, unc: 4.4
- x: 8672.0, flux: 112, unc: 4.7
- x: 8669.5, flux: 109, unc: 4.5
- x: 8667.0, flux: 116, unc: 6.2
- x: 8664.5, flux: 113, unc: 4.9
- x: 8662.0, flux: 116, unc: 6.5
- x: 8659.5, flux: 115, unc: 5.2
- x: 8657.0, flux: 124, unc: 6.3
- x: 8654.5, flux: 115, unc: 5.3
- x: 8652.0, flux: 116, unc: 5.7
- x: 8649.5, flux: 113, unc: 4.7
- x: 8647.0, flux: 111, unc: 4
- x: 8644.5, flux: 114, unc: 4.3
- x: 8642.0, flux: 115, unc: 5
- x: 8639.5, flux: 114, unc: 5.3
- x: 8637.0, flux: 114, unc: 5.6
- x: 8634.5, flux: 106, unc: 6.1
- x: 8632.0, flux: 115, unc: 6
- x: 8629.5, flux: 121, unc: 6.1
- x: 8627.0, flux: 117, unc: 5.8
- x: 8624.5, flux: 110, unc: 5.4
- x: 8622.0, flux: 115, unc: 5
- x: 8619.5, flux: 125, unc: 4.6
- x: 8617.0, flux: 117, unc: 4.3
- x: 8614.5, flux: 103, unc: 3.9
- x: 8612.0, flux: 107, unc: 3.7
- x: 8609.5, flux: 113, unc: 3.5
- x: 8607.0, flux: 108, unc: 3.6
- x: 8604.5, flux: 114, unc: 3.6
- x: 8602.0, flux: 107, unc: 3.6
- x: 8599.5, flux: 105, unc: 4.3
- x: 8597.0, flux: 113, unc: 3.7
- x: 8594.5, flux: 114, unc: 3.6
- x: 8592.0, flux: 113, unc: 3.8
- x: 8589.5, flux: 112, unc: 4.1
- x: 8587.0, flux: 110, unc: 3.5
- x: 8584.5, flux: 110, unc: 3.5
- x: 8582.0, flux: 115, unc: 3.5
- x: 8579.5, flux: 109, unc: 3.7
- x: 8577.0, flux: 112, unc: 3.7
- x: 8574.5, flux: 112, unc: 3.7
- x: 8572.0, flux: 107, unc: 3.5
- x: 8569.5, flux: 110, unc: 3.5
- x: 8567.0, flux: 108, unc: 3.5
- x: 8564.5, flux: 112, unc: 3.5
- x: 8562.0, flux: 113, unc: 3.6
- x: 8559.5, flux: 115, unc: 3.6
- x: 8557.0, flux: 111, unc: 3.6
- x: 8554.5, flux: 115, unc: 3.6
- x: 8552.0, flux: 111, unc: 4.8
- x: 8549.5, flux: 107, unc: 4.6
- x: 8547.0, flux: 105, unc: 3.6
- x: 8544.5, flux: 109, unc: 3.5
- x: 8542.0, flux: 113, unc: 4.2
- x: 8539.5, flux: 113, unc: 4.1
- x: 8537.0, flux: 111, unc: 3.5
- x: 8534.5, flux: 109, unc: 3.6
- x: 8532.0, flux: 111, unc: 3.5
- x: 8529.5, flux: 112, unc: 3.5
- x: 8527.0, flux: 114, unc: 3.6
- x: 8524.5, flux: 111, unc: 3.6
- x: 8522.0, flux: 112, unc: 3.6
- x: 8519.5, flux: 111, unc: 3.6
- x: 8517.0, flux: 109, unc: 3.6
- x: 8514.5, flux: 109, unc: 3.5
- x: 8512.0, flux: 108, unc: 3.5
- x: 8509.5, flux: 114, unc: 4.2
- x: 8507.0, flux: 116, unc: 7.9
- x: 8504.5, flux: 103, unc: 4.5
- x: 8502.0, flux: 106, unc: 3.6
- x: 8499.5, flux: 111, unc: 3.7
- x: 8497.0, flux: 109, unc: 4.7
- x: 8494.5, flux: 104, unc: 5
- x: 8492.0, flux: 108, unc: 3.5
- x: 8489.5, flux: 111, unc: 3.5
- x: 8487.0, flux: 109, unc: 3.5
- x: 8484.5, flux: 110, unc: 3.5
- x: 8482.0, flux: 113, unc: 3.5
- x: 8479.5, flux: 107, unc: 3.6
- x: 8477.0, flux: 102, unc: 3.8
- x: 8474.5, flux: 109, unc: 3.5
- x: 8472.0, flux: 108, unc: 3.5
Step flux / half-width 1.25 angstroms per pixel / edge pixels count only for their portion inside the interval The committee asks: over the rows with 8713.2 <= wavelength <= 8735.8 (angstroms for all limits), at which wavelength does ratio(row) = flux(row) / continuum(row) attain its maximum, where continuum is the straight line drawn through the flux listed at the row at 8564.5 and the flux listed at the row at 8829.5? 8724.5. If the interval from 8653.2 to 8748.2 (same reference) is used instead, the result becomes 8657.0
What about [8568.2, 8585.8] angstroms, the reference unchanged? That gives 8582.0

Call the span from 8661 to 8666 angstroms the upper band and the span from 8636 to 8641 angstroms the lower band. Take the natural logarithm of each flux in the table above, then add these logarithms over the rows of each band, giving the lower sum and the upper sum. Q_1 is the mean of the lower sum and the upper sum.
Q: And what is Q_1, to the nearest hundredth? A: 9.48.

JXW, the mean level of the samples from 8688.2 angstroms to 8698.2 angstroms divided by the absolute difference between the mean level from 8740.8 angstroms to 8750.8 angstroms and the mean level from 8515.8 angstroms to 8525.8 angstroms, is 18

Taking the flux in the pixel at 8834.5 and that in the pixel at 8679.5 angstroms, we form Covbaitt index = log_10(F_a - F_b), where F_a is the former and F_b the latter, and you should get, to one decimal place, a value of 1.0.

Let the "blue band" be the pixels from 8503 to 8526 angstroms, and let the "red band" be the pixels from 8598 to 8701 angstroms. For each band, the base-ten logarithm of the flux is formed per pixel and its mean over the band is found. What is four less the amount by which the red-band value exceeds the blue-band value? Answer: 3.99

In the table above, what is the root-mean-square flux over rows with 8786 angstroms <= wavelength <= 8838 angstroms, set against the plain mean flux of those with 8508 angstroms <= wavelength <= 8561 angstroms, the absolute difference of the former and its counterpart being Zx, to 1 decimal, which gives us 0.7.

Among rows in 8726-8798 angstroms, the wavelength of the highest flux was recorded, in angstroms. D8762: 8774.5 angstroms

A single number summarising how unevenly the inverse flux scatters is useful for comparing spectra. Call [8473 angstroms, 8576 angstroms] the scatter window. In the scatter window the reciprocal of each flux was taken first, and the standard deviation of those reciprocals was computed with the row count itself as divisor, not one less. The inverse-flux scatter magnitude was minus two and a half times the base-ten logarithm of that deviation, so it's 8.93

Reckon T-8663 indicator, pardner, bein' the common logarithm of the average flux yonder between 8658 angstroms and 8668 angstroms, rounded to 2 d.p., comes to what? 2.06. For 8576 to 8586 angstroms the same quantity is 2.05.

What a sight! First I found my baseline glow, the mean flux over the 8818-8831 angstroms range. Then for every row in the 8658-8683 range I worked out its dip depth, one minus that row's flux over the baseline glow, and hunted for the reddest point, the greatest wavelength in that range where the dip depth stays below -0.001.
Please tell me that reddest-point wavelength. 8682.0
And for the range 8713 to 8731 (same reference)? 8729.5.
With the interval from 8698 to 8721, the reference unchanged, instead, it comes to 8719.5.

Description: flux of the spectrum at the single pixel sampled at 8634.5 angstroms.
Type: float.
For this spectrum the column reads 106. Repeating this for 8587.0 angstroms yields 110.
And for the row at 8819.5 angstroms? 108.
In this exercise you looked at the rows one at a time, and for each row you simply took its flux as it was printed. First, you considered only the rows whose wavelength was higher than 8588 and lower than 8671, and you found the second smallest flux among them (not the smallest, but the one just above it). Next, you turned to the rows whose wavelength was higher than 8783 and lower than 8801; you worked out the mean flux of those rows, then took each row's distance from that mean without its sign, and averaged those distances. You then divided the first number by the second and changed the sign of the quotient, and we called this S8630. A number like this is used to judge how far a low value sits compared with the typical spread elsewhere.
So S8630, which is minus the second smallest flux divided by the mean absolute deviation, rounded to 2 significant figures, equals -37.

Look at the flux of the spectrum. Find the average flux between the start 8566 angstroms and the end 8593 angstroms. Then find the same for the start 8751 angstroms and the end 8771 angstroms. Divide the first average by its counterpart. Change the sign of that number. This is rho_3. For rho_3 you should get -0.964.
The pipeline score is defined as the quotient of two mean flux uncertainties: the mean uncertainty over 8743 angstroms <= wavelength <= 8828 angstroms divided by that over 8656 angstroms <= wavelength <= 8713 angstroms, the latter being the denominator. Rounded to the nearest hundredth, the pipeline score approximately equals 1.20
